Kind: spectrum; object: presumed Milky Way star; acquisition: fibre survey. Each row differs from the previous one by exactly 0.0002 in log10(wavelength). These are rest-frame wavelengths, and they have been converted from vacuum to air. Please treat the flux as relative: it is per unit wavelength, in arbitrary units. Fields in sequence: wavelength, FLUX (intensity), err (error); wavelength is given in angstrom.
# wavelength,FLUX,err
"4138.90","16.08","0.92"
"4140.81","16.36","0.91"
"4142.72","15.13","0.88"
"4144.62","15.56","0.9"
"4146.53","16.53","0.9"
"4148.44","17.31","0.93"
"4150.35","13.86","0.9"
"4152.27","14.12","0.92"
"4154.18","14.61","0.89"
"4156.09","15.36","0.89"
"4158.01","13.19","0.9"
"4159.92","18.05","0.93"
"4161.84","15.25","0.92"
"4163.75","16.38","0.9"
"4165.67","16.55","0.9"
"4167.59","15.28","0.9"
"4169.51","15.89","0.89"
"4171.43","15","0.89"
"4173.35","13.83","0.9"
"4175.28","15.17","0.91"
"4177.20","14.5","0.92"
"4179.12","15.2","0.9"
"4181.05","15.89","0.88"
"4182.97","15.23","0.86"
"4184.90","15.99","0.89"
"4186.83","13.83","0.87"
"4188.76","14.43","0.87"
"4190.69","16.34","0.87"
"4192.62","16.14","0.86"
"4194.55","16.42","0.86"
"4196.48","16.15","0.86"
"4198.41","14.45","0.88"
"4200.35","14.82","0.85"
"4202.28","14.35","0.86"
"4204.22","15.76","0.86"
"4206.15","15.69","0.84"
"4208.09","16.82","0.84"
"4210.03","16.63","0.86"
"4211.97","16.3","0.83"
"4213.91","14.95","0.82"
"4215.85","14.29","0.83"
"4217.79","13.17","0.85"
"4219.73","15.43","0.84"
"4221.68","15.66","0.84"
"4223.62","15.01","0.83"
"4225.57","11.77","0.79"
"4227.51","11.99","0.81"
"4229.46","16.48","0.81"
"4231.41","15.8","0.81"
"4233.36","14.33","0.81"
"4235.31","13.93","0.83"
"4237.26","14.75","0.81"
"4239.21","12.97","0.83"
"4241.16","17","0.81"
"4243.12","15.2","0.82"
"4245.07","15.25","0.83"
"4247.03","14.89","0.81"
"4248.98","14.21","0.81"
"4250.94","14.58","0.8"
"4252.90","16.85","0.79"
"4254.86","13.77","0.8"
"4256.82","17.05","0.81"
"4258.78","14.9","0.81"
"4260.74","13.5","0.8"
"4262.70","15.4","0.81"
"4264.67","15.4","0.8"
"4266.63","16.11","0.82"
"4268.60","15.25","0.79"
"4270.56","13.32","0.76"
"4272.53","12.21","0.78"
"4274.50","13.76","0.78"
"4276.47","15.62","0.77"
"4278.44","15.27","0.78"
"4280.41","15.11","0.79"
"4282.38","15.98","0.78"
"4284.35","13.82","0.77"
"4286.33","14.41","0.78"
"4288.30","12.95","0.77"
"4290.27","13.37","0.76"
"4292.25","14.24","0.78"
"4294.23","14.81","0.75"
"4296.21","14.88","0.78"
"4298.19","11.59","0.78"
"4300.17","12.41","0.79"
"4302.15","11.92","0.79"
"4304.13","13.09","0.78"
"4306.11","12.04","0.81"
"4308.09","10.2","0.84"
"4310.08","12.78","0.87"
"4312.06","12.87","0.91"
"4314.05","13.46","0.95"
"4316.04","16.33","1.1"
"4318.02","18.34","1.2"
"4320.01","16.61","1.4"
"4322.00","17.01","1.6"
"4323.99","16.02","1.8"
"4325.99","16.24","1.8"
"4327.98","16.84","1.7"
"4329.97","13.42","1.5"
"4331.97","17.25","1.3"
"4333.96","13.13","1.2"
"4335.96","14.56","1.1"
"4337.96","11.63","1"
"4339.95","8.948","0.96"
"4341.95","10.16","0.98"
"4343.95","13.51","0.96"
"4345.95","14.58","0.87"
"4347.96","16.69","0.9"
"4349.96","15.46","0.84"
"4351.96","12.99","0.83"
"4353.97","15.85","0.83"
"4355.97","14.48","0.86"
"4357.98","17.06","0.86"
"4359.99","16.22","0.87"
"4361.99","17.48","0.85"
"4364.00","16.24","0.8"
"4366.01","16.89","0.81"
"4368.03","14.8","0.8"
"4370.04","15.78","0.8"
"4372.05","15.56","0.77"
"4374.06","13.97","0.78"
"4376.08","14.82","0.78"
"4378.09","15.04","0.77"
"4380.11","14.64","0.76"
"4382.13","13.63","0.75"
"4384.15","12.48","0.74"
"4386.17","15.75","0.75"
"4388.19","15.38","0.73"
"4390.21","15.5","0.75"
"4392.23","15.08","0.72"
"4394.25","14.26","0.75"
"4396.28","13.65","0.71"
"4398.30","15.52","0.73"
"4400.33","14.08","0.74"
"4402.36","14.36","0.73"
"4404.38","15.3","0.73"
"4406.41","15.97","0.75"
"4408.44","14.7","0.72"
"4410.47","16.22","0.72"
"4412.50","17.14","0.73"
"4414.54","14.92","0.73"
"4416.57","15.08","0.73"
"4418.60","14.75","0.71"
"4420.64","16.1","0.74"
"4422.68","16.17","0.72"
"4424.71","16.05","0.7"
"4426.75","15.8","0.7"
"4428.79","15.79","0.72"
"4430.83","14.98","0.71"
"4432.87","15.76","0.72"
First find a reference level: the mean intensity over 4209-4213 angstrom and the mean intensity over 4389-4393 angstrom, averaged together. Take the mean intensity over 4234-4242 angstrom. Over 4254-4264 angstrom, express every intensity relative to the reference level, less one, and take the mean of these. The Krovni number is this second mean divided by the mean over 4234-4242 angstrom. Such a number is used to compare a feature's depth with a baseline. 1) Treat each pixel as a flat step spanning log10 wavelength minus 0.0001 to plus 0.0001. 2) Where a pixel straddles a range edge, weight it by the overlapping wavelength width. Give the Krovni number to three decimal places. -0.004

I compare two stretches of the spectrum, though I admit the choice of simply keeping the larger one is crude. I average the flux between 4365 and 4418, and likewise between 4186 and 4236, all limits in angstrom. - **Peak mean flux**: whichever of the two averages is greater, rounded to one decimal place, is 15.0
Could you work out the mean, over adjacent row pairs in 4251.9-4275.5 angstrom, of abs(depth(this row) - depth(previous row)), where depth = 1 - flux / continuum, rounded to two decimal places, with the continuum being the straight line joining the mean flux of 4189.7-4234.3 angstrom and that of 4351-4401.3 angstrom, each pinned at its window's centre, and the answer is 0.11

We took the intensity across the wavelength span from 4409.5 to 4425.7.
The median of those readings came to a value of 16.1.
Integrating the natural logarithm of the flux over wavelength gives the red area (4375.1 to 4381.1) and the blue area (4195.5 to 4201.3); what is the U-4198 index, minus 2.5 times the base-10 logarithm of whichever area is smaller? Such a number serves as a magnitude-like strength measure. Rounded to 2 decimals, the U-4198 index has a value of -2.99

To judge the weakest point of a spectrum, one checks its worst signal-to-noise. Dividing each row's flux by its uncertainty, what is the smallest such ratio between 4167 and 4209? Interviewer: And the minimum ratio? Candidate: 15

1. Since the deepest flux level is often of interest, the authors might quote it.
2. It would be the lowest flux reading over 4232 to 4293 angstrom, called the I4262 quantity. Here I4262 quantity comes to 12.21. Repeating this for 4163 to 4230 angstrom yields 11.77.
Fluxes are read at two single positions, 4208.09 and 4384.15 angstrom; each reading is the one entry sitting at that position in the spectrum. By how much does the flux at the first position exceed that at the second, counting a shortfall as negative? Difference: 4.3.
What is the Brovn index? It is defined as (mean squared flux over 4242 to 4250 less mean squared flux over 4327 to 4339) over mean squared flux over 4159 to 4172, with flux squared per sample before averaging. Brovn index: 0.0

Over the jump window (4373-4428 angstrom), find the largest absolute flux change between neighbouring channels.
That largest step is 3.27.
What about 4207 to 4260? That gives 4.49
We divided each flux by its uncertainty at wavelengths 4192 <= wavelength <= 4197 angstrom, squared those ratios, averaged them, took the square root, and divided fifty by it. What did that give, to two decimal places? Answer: 2.65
